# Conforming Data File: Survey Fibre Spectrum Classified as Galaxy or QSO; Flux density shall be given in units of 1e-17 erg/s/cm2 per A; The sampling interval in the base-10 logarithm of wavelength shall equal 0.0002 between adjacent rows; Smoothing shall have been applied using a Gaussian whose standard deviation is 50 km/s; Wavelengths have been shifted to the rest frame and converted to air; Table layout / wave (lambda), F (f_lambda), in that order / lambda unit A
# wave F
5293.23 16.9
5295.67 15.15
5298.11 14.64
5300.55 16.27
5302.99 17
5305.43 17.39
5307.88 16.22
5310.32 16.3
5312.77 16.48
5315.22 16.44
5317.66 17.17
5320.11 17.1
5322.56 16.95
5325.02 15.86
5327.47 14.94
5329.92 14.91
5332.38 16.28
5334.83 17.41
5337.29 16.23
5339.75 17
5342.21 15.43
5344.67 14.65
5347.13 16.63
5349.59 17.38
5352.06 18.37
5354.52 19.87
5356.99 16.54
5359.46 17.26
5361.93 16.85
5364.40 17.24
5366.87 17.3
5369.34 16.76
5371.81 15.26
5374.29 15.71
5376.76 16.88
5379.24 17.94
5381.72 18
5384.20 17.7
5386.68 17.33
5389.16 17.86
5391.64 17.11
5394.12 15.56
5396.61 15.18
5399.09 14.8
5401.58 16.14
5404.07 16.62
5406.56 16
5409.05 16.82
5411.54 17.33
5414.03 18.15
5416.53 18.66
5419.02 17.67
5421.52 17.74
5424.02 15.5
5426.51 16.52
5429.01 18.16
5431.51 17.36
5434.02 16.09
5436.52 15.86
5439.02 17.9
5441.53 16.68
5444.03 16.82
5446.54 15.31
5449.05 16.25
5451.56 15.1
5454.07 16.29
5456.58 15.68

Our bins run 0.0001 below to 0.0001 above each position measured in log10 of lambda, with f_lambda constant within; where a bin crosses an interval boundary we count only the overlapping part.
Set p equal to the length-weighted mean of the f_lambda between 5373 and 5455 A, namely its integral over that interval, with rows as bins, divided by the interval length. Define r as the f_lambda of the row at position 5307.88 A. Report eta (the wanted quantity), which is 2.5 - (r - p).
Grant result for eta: 3.0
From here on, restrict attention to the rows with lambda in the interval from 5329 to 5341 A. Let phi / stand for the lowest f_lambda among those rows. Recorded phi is 14.91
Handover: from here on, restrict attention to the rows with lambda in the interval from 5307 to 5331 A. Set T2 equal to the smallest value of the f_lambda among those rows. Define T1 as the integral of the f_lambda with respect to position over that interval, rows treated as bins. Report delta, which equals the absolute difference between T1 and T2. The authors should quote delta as 375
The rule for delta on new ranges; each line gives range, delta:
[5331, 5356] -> 408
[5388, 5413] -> 394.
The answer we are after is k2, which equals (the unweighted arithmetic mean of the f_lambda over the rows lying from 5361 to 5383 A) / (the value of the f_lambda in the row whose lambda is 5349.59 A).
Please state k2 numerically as 0.97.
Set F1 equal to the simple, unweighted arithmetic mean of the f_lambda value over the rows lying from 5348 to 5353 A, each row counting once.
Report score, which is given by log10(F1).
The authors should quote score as 1.25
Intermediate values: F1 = 17.9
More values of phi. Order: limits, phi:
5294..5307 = 14.64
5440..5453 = 15.1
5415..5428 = 15.5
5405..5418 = 16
